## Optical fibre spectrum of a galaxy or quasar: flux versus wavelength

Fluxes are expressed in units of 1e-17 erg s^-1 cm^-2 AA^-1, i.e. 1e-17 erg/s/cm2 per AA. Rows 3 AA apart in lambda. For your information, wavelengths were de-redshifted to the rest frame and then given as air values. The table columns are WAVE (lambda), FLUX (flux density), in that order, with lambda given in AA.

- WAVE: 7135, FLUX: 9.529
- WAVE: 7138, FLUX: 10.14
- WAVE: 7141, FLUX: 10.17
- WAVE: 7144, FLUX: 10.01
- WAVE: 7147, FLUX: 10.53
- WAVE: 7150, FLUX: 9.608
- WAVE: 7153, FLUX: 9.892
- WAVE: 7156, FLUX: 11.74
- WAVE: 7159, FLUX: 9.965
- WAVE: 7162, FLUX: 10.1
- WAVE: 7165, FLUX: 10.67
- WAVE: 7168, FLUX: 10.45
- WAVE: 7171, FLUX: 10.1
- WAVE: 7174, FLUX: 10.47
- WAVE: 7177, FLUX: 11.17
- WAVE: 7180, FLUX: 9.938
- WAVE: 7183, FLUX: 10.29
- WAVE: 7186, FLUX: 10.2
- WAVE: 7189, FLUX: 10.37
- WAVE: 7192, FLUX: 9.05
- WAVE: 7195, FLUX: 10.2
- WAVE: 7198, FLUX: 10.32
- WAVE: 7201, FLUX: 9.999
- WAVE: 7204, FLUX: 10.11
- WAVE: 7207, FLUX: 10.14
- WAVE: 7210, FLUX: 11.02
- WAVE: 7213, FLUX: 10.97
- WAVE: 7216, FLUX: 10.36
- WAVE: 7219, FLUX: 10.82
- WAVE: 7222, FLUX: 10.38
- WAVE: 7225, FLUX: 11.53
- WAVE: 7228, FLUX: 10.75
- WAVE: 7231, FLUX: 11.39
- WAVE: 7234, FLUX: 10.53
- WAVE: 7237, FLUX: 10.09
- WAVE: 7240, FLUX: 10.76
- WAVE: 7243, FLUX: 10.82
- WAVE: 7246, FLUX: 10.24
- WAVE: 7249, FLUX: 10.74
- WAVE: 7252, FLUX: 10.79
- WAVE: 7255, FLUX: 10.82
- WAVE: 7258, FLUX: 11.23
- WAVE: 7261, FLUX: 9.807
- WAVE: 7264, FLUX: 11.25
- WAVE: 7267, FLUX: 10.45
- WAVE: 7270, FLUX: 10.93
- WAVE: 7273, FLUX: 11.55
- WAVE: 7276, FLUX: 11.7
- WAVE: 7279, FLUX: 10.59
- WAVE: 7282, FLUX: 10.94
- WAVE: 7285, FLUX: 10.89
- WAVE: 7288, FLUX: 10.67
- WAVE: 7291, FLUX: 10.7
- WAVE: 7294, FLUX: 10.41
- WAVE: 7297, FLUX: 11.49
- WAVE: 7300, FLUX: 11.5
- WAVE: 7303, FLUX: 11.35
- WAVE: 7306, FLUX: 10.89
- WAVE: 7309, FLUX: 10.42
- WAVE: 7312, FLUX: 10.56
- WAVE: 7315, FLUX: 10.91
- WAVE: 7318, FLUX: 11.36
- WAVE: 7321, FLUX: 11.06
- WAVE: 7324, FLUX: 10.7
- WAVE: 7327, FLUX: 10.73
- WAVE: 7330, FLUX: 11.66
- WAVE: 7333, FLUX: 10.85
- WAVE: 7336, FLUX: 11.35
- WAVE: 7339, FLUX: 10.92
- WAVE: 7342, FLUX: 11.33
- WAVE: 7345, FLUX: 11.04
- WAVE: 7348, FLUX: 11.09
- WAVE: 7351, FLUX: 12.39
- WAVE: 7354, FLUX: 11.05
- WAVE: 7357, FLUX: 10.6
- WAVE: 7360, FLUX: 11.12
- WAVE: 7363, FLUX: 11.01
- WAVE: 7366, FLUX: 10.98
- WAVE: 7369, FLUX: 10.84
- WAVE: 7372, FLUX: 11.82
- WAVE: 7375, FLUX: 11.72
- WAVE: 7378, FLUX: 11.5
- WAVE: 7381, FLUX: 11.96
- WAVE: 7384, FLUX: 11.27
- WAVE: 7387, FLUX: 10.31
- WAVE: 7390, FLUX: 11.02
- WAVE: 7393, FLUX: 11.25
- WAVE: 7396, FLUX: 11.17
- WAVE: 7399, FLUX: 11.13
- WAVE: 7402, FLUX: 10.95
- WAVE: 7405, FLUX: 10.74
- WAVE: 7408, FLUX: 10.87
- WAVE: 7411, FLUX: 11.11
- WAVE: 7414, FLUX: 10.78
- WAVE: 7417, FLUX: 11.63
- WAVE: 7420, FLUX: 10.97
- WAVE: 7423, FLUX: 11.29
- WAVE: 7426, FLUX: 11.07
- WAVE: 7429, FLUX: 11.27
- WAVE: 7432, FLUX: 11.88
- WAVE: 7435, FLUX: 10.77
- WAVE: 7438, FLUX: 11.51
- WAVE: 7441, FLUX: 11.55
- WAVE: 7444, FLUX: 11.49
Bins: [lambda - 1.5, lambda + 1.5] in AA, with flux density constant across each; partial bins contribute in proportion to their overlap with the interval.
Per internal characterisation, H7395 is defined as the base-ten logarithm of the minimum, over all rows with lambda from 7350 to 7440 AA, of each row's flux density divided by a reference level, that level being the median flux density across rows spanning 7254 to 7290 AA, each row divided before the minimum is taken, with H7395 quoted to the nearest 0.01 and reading -0.02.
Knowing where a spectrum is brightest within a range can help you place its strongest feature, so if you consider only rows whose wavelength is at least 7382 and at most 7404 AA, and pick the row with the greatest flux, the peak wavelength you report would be 7384 AA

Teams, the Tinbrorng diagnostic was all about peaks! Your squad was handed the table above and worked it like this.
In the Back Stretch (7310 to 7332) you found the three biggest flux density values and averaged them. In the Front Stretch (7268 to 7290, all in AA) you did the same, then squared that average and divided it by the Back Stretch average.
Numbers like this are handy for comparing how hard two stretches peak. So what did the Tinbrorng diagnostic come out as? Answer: 11.4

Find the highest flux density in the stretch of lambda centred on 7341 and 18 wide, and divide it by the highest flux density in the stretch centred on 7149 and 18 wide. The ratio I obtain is 0.97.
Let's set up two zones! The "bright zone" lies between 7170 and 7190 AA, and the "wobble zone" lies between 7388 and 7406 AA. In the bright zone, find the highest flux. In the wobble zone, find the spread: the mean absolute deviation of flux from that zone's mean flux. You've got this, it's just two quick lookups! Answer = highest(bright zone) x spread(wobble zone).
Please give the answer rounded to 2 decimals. 1.56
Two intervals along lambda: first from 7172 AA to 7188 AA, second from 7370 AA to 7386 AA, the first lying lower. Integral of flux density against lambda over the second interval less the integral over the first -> 19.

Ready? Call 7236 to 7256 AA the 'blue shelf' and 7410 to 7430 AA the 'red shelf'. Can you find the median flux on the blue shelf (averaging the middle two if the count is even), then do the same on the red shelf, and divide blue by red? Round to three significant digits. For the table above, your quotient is 0.968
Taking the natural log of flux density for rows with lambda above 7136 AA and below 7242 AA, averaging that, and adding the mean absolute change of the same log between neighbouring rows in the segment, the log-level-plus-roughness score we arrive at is 2.40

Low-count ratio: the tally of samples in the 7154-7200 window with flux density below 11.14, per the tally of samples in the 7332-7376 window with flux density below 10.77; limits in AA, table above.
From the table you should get 13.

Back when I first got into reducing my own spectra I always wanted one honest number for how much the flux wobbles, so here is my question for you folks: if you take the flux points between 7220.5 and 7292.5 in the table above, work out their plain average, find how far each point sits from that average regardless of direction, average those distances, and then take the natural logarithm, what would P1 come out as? -1.08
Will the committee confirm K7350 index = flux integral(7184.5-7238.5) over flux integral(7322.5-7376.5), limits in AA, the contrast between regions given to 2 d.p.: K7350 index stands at 0.94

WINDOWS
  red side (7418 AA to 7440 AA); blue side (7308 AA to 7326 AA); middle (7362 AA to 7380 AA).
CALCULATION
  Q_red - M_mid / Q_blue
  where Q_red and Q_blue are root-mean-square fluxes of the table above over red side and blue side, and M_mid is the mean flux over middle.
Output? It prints 10.2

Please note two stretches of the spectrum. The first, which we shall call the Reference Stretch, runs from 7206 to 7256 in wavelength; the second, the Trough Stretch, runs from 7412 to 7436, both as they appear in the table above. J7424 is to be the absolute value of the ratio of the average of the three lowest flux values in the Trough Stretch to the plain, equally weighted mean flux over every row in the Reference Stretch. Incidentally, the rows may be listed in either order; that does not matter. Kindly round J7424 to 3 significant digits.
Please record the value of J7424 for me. 1.01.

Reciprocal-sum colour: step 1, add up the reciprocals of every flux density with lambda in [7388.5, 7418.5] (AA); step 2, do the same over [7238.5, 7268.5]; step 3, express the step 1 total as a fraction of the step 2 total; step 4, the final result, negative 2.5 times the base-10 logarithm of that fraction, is 0.04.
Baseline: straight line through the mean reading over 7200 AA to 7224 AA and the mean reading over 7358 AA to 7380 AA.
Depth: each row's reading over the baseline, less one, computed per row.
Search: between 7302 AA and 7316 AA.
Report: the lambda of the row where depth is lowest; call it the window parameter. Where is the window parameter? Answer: 7309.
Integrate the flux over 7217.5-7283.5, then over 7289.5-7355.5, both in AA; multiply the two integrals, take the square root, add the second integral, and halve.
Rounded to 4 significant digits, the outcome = 727.0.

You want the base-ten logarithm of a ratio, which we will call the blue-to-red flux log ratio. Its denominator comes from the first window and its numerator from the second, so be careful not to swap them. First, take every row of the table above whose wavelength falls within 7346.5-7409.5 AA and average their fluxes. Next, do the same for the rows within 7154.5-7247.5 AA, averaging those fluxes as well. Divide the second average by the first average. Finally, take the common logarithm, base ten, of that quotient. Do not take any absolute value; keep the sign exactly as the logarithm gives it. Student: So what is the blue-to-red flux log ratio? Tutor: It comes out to -0.028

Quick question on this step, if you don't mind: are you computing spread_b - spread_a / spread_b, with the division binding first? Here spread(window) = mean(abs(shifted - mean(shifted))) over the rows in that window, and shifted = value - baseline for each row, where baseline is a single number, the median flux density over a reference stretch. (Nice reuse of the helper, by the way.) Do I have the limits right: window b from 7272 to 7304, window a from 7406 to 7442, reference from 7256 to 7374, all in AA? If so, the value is -0.3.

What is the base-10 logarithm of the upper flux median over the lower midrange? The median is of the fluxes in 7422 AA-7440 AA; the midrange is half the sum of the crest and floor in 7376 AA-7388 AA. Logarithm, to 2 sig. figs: 0.0056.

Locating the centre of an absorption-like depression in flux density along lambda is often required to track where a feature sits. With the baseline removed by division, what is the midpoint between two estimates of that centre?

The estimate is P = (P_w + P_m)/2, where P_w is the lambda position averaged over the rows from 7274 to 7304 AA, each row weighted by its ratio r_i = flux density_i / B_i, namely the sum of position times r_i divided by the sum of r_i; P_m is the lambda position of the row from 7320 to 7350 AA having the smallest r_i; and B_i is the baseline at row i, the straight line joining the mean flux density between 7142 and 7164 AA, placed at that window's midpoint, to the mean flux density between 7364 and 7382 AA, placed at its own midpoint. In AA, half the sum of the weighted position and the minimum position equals 7306.8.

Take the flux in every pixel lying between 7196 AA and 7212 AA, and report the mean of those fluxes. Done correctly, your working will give 10.3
